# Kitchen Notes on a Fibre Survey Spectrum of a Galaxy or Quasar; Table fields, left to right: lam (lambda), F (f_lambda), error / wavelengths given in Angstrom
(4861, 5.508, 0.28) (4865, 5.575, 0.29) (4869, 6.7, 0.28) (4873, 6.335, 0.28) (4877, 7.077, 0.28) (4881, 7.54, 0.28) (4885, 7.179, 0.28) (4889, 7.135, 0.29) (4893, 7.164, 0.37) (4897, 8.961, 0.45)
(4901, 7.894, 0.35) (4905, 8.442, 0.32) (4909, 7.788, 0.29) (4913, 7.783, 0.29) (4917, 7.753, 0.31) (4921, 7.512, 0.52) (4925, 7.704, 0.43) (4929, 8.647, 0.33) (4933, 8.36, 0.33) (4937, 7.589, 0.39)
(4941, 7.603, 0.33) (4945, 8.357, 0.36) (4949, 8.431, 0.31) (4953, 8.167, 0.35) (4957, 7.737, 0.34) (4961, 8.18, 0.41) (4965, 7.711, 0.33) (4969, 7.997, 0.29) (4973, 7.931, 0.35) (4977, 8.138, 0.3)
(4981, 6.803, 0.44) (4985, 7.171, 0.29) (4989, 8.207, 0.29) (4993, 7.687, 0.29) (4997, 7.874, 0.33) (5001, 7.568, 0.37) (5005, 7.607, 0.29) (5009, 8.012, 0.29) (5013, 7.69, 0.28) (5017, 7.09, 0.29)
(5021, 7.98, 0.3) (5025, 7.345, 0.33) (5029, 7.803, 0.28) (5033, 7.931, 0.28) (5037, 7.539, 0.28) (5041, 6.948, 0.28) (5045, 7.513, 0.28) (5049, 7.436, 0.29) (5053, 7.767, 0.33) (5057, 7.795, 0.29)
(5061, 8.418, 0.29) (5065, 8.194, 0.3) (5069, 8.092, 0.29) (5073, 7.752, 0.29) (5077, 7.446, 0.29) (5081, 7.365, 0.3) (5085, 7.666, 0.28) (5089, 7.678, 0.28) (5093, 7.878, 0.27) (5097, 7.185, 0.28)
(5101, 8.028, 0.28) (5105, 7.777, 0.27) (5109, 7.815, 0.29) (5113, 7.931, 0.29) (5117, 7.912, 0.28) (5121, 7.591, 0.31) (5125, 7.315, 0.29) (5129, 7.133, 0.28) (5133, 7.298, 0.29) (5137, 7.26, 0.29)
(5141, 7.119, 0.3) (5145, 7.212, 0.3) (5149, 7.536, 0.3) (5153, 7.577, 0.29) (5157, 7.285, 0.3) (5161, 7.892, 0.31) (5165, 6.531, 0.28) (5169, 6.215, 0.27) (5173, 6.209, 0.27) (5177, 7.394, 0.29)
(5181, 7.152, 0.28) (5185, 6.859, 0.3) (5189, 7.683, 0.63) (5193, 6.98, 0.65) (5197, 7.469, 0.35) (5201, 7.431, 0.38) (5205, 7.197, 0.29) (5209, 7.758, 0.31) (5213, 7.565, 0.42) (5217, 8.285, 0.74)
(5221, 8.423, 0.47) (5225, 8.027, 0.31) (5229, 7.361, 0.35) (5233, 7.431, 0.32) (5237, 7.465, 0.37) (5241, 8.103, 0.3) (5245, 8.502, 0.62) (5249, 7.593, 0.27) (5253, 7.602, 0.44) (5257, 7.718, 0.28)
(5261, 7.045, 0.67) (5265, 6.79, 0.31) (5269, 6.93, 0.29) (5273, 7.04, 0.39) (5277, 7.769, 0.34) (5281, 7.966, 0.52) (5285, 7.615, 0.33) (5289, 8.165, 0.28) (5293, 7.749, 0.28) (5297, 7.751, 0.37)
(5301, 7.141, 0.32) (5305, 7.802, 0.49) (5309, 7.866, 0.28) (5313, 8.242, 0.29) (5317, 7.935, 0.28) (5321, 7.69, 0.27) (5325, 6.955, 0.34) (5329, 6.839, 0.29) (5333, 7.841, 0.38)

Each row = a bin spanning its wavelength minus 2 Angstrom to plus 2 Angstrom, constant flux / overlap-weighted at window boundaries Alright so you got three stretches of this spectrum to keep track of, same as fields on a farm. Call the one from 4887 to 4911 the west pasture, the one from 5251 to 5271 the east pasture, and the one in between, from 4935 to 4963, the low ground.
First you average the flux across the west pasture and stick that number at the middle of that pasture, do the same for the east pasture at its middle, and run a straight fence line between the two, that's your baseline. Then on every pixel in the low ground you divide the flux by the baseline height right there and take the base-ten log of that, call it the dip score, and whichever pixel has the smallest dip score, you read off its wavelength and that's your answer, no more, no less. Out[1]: 4937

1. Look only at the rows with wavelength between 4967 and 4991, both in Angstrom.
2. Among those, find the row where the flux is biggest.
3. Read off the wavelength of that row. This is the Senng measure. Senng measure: 4989 Angstrom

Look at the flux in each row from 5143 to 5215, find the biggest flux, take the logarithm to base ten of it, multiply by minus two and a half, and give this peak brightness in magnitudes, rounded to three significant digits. -2.24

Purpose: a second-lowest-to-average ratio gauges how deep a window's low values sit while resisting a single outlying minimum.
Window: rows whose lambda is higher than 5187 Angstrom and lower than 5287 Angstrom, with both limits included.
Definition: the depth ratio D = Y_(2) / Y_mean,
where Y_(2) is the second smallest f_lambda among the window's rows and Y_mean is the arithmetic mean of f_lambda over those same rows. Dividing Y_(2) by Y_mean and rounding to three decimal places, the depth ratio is 0.913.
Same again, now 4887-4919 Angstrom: 0.911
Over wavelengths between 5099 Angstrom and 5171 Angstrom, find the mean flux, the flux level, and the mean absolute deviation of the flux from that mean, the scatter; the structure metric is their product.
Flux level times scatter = 2.76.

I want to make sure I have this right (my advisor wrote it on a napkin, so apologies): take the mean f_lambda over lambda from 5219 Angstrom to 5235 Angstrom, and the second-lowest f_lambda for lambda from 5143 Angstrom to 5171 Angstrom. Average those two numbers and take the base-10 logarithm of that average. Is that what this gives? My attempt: 0.856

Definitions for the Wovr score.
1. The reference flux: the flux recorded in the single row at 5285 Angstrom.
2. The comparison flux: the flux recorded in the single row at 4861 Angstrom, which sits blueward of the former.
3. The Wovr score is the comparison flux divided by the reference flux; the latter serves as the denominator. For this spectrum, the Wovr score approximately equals 0.72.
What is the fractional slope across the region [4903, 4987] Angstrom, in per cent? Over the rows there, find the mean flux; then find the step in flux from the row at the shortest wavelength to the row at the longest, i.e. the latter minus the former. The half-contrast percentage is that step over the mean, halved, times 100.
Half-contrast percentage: -8.0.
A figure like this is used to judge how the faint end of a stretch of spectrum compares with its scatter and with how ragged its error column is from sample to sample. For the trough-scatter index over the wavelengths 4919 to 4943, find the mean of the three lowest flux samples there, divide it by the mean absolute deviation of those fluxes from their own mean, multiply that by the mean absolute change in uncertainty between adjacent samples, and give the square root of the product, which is 1.1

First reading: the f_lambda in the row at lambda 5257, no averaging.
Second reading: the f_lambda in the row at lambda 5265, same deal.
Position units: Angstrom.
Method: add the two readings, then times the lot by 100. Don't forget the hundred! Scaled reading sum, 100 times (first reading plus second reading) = 1451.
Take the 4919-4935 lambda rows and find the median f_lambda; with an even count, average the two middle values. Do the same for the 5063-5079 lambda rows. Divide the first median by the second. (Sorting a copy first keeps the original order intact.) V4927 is 1.01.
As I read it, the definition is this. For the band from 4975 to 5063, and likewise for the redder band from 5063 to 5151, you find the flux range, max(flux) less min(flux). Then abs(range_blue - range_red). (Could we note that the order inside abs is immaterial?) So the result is 0.54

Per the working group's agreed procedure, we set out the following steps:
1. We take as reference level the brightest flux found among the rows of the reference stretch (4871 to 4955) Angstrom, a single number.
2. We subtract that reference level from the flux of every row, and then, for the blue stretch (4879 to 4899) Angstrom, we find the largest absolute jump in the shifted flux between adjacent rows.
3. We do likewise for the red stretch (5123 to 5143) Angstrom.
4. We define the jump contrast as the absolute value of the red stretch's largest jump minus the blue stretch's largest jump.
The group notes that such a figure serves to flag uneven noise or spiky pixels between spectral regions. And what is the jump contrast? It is 1.6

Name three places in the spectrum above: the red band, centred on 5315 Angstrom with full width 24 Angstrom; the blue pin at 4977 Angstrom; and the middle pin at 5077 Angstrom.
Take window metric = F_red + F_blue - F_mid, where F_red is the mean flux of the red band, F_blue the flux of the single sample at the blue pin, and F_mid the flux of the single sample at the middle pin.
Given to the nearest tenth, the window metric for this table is 8.4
